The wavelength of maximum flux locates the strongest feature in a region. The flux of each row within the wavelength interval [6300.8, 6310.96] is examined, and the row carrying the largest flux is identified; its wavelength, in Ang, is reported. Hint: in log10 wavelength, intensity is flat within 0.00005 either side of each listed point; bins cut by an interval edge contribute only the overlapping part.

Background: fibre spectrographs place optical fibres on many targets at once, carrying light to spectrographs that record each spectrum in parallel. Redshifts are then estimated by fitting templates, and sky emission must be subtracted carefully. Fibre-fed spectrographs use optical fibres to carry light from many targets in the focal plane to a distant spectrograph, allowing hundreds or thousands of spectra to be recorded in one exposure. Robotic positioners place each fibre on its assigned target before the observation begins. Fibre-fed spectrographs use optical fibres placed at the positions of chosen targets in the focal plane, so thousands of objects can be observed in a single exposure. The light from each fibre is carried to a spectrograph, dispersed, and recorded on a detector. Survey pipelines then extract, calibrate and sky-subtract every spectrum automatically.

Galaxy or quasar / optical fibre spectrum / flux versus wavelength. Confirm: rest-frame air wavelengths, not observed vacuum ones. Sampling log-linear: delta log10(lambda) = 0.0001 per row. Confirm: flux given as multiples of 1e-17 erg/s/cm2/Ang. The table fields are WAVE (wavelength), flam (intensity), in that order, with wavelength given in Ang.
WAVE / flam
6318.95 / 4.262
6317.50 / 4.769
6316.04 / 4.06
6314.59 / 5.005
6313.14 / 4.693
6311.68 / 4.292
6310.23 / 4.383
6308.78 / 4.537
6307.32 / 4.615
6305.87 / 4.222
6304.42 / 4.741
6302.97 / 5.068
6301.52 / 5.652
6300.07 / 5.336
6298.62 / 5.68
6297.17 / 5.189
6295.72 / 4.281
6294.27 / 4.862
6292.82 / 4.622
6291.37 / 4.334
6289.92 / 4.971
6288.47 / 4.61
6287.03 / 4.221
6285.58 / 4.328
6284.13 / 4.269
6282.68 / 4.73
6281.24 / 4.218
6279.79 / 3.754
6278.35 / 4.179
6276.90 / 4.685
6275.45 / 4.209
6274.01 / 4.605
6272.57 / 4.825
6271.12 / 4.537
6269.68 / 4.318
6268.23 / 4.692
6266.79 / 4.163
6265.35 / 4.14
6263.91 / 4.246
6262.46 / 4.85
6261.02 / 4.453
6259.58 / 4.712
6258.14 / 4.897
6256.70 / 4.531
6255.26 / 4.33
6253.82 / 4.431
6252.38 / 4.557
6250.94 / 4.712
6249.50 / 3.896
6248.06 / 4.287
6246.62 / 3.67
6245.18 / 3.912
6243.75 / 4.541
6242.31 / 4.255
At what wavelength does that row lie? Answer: 6301.52 Ang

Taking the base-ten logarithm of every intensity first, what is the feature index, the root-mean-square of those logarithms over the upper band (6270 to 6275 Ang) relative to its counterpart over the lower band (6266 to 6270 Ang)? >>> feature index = 1.04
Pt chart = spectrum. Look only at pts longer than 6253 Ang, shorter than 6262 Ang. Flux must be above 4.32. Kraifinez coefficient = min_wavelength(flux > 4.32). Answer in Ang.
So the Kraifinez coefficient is 6253.82 Ang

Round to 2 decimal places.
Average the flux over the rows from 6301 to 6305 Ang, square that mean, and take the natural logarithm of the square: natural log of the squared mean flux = 3.28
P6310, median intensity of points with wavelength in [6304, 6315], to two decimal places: 4.58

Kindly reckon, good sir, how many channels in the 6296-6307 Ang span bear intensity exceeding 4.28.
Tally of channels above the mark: 6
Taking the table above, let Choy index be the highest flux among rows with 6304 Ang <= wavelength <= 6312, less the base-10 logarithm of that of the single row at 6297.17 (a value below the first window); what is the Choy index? 4.03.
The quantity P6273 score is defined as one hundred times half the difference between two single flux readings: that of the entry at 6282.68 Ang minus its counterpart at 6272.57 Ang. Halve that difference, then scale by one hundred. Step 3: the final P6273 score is -5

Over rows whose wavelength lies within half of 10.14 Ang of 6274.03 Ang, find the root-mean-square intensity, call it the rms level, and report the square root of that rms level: 2.118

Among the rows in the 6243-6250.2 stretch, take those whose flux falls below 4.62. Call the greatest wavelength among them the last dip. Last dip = 6249.50 Ang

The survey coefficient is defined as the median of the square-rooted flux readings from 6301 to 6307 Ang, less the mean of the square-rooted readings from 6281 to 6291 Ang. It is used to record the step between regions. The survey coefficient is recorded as 0.10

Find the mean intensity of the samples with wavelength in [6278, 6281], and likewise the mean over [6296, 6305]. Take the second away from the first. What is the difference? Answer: -1.3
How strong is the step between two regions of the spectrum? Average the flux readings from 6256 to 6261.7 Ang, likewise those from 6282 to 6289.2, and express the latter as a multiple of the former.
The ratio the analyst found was 0.95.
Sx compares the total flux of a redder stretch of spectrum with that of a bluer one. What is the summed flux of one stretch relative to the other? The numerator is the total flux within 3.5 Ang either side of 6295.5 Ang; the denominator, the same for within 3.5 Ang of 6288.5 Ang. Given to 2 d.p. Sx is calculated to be 1.10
